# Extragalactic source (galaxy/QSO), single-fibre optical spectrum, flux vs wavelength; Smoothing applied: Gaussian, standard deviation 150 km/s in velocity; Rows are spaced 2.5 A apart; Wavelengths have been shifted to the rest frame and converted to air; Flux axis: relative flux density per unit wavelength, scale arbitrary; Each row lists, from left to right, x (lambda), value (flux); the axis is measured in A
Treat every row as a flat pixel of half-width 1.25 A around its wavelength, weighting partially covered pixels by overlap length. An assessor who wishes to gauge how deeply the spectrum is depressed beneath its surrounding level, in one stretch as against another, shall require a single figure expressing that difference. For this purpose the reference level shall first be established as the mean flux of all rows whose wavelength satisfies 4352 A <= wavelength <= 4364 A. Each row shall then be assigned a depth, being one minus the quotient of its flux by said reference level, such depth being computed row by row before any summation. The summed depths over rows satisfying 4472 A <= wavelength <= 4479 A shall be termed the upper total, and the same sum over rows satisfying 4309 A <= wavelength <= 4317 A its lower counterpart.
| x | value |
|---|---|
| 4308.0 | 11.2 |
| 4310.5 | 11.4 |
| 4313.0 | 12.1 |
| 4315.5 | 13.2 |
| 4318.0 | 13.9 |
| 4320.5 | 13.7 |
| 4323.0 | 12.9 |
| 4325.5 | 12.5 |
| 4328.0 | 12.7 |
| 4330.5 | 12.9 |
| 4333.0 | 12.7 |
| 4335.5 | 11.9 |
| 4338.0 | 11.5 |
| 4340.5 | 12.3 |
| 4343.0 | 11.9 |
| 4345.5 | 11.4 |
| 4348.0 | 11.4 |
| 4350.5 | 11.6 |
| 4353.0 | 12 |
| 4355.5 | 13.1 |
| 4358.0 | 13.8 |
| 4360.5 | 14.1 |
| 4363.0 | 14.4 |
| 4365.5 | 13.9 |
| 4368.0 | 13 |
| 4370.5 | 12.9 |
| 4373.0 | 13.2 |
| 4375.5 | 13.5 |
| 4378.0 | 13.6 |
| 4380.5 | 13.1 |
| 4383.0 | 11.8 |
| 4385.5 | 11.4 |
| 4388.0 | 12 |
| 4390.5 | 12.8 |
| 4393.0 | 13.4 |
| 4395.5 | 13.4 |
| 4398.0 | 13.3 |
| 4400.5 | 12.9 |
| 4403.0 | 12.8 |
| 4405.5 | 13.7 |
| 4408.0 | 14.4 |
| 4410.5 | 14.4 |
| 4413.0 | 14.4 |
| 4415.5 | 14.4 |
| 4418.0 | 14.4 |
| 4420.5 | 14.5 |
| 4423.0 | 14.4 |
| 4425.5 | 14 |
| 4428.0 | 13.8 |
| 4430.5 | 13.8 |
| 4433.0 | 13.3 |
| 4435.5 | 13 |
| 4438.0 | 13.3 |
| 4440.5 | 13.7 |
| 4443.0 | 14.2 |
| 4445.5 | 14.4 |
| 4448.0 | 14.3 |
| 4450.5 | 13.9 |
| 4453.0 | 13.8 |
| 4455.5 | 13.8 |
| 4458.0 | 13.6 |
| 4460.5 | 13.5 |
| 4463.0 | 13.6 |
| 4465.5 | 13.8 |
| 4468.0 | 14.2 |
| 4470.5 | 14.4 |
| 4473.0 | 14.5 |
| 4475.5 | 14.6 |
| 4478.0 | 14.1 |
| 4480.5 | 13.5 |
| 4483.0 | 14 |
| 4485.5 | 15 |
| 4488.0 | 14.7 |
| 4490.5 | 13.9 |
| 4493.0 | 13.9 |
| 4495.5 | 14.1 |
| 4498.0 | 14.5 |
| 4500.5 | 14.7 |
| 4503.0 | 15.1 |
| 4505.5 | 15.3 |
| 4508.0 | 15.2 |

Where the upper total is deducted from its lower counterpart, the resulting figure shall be 0.48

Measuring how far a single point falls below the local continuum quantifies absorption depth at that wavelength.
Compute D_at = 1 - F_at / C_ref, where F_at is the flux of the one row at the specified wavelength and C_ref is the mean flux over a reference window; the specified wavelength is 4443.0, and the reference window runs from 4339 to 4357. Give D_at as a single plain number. -0.19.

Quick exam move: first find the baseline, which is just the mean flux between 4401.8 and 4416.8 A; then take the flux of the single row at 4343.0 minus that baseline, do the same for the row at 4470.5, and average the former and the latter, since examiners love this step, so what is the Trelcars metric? -0.87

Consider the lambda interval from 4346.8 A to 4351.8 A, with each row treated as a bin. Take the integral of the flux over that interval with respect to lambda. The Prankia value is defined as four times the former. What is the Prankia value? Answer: 230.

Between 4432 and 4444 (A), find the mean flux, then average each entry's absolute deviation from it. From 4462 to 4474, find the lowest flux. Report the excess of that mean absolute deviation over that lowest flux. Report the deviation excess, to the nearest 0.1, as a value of -13.2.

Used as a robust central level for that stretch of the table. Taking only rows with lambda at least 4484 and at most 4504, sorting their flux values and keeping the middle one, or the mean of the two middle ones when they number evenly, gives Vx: 14.6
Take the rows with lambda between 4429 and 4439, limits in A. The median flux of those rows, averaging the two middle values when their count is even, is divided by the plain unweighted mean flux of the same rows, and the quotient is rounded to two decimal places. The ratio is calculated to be 1.00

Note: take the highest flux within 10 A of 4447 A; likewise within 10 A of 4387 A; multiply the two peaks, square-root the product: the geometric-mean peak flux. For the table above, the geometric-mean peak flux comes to 14.0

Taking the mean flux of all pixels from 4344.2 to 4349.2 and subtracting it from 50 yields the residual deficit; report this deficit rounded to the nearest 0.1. 38.6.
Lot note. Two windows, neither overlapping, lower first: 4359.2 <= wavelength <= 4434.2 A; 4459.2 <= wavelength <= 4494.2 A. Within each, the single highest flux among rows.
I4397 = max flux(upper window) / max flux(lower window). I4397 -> 1.03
